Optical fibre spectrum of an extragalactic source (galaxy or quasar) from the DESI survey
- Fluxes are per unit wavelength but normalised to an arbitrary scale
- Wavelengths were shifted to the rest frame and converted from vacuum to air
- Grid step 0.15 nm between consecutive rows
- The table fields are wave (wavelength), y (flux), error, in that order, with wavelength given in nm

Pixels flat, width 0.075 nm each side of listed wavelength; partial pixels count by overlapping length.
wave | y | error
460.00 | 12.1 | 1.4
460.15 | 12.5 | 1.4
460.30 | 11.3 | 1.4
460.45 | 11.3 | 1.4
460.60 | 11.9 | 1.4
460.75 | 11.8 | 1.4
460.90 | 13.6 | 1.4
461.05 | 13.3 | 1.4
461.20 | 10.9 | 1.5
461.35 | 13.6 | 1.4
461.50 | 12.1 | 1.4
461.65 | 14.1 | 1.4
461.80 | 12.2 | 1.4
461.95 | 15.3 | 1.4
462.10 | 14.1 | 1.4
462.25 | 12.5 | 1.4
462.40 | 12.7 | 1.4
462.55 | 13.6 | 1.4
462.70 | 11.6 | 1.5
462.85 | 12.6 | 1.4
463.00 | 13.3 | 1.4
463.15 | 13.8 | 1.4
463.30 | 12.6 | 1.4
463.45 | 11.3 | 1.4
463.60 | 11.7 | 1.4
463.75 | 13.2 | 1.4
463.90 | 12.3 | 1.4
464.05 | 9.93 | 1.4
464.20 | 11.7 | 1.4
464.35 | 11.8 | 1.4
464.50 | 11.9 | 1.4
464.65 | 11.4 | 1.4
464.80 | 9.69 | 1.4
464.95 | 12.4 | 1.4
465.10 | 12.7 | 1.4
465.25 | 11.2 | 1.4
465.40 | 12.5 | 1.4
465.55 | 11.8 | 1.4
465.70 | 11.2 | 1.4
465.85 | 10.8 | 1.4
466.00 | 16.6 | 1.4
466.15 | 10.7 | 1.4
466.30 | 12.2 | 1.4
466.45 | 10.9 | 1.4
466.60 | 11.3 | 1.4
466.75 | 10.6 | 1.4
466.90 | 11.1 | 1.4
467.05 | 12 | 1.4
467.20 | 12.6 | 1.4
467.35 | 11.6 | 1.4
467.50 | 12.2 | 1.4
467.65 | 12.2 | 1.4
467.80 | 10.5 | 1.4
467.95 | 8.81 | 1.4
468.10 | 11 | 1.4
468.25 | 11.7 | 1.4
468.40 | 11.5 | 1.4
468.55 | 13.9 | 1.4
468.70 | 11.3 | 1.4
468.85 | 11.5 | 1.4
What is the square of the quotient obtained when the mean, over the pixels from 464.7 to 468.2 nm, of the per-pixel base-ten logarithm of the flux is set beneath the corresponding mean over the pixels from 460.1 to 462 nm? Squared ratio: 1.07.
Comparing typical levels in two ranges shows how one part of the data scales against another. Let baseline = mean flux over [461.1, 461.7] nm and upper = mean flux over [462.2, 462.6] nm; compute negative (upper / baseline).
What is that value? -1.02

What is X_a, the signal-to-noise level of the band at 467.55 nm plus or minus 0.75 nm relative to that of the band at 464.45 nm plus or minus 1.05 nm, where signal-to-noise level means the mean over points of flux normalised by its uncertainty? 0.97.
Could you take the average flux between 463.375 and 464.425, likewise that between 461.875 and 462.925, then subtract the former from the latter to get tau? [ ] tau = 1.5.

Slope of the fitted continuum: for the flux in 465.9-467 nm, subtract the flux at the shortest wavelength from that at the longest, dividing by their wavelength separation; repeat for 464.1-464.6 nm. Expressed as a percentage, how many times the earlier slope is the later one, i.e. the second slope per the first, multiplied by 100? -11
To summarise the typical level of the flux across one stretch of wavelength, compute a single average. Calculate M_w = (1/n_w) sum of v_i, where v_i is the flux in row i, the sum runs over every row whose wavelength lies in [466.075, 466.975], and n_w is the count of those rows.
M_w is 11.1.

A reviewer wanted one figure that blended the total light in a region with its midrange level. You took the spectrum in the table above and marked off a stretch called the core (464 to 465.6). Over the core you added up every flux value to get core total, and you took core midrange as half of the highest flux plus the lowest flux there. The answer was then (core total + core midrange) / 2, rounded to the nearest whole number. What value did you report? 69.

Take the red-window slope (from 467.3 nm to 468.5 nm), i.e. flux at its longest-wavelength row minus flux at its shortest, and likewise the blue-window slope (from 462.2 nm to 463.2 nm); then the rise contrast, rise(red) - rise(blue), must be -1.4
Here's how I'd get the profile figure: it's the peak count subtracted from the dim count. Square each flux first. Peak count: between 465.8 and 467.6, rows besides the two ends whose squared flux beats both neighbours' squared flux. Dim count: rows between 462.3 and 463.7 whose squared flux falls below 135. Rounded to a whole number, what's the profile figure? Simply -2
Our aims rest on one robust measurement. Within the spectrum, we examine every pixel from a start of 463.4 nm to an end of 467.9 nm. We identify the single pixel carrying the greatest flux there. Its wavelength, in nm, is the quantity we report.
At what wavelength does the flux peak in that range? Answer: 466.00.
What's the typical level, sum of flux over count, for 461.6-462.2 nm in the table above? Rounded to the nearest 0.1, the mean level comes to 13.9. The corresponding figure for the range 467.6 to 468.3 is 10.8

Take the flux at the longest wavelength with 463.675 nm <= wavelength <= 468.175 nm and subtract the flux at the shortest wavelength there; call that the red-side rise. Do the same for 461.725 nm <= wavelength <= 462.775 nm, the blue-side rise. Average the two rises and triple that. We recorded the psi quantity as -4.2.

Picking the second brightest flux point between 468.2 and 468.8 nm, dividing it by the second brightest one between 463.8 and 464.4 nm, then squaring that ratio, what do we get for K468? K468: 0.98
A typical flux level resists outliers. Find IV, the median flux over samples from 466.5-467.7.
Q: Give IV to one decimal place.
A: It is 11.8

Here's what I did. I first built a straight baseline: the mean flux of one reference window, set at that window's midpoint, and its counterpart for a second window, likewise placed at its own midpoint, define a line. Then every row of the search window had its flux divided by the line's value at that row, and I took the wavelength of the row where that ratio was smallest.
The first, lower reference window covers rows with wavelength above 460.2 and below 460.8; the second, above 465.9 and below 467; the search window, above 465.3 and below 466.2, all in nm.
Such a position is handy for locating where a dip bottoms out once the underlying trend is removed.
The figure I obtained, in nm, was 466.15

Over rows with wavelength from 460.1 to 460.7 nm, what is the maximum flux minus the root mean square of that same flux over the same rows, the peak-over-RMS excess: 0.74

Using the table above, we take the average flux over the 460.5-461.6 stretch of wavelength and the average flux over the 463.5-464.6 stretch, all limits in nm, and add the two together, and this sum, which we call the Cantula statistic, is 24.2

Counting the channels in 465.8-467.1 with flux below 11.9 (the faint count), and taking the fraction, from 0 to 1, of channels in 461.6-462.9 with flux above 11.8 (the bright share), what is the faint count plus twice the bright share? 7.8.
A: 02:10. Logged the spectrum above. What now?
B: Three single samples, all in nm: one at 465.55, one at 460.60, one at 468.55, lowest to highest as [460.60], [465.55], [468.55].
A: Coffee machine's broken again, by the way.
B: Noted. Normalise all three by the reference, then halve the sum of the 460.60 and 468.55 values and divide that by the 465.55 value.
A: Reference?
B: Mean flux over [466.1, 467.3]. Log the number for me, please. 1.09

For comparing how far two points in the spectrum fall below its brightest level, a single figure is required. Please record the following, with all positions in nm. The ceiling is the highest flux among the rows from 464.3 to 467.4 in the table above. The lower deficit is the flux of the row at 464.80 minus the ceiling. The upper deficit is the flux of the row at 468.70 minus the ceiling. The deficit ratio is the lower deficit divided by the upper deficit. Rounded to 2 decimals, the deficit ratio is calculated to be 1.30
